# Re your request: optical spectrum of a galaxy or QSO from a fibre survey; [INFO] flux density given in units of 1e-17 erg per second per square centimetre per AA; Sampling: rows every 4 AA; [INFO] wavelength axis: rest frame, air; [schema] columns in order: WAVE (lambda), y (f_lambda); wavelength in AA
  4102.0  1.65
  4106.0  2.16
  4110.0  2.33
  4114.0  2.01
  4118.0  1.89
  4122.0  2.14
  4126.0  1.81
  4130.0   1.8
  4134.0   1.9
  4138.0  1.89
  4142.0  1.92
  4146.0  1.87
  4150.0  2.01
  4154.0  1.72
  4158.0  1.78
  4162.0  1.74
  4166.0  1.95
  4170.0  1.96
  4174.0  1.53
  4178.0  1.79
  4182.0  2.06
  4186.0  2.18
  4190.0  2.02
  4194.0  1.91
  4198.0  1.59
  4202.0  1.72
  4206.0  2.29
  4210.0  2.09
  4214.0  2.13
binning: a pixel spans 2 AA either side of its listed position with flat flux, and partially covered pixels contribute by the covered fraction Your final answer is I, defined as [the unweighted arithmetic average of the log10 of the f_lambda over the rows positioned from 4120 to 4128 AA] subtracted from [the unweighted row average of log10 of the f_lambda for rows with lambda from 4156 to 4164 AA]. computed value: -0.05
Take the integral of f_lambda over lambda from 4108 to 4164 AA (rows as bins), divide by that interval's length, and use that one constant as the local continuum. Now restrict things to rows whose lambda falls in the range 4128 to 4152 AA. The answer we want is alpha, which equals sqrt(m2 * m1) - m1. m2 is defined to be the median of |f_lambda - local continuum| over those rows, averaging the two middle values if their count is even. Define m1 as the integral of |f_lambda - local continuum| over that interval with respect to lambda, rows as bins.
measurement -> -1.0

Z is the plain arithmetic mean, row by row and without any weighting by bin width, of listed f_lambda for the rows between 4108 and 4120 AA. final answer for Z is 2.08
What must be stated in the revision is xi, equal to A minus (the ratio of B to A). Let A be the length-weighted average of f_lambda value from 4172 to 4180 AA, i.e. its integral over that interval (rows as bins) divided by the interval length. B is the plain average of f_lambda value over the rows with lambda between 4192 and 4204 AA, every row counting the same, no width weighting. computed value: 0.6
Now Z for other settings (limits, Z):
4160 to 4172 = 1.88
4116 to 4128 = 1.95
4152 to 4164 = 1.75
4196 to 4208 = 1.87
